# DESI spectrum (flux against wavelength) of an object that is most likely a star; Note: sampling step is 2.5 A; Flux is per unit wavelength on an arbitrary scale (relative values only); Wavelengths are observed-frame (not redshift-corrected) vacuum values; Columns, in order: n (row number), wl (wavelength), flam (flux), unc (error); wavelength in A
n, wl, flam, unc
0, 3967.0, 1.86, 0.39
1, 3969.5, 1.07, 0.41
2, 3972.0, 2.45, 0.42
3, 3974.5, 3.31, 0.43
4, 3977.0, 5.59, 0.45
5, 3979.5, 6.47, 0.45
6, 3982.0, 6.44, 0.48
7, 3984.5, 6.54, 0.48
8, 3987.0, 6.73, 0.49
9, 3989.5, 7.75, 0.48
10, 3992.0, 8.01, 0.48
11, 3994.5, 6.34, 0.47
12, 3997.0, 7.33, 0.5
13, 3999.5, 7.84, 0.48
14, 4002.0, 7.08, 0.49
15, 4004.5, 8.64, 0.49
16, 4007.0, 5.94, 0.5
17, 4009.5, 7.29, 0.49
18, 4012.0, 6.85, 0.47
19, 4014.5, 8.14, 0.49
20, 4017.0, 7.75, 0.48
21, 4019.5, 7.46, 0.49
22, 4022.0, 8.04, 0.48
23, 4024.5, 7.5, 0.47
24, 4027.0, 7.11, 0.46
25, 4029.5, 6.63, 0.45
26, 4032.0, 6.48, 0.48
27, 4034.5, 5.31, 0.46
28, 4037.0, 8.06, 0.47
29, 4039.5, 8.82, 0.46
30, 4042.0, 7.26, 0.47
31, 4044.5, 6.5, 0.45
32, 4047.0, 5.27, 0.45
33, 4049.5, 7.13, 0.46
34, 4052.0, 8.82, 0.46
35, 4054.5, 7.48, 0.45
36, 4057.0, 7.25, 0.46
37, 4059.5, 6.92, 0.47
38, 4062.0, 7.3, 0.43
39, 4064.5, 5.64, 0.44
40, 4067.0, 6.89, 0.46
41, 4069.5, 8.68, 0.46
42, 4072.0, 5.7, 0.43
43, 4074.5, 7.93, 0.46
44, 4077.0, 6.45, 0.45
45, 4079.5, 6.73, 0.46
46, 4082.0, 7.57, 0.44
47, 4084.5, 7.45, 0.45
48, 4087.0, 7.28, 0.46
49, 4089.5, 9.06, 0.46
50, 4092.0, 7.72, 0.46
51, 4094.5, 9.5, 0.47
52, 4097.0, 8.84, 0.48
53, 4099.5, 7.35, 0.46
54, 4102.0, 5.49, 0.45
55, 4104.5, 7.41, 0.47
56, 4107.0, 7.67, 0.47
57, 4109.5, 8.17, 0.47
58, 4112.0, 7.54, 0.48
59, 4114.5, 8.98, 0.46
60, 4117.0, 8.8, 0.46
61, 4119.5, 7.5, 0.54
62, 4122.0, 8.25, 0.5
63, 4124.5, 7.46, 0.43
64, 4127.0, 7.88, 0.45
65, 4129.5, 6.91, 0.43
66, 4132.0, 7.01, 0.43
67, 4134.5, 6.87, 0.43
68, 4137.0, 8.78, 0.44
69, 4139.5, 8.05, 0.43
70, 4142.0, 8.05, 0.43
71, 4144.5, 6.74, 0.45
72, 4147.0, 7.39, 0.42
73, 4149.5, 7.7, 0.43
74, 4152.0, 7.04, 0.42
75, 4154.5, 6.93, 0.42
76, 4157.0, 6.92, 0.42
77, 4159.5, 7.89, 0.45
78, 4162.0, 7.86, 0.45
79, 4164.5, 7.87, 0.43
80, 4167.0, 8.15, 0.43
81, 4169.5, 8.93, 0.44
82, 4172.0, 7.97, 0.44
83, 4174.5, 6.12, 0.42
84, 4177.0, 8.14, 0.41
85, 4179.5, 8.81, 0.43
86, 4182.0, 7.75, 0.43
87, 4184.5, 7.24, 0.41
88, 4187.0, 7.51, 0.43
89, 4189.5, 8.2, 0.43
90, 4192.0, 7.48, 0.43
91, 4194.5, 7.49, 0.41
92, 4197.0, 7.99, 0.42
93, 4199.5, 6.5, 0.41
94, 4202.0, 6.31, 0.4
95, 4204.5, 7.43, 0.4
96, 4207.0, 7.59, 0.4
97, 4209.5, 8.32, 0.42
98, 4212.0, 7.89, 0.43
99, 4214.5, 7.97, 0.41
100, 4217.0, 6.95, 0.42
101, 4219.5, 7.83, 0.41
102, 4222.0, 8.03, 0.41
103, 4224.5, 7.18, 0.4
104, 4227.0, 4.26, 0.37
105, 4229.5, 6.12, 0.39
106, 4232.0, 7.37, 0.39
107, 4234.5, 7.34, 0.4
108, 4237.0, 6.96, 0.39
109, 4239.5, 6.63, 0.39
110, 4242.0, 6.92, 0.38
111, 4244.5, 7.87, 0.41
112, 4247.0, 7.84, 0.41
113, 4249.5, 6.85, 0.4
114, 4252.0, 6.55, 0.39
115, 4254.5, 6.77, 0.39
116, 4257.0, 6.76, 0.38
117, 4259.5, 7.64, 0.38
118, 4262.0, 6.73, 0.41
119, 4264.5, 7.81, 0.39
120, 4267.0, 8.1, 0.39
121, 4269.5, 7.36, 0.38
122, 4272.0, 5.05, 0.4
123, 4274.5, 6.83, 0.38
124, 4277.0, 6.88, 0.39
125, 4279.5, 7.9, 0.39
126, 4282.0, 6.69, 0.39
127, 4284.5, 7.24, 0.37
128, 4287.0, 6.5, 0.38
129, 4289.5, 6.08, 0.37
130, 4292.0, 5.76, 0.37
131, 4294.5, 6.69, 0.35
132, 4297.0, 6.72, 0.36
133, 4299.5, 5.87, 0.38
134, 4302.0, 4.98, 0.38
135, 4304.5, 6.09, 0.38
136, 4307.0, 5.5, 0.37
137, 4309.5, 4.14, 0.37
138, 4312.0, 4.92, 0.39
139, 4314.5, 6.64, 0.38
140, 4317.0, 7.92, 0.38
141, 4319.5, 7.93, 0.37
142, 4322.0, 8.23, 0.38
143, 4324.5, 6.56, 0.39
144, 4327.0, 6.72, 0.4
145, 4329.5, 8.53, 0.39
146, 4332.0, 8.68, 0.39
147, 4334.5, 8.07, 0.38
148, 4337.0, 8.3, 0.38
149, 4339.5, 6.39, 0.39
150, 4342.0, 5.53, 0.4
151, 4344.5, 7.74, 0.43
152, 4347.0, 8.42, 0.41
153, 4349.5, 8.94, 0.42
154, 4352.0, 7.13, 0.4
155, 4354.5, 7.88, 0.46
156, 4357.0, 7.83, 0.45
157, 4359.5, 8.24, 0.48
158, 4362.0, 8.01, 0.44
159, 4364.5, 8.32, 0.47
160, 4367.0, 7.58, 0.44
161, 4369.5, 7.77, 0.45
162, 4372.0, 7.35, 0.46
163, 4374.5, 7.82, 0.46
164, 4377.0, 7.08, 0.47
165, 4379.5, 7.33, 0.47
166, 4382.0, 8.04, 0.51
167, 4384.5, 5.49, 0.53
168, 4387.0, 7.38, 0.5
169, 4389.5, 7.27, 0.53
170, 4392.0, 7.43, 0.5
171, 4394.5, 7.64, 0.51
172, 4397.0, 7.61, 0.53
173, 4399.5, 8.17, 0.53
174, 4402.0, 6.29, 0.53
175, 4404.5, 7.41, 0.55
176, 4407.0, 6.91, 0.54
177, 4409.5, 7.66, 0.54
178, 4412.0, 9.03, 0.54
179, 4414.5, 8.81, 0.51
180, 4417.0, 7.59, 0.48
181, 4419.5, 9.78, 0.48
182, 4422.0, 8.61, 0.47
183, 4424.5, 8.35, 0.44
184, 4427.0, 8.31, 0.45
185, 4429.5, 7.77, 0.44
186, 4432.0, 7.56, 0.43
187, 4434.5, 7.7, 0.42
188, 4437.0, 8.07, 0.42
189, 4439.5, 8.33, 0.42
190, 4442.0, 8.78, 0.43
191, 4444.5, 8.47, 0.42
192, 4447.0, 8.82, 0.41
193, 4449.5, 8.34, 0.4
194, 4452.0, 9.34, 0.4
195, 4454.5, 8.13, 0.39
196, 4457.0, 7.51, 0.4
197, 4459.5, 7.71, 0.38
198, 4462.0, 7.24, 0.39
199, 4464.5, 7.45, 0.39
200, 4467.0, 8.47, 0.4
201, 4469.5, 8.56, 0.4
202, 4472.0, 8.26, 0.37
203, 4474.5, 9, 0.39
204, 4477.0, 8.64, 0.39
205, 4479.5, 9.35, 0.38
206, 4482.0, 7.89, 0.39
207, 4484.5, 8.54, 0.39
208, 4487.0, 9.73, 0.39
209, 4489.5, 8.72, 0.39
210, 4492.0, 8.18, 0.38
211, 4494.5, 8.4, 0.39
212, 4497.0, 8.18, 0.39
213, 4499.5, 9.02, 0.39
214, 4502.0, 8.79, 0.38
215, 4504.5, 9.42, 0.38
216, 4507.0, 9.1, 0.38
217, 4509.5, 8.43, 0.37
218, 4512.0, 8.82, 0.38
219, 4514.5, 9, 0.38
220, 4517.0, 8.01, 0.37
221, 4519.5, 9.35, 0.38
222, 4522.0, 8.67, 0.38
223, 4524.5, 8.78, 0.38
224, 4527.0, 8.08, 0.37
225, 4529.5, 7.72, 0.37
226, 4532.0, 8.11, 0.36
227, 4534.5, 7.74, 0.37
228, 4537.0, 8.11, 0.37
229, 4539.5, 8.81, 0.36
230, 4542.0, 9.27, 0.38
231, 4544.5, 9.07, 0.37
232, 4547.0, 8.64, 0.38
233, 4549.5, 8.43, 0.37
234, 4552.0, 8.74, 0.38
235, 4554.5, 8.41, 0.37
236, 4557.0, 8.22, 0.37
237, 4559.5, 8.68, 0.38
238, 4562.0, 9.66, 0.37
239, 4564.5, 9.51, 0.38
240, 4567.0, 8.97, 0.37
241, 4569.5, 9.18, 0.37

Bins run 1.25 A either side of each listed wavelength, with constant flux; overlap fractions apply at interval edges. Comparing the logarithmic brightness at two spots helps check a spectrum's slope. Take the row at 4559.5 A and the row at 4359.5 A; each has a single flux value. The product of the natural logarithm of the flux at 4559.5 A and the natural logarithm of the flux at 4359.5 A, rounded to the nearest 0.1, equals 4.6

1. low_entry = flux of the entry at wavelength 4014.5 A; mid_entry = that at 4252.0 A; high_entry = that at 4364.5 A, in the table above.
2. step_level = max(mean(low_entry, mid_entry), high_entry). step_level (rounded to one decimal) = 8.3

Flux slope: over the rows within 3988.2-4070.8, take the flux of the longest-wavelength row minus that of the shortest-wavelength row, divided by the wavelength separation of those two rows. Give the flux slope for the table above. 0.012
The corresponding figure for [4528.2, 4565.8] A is 0.051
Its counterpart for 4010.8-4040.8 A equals 0.072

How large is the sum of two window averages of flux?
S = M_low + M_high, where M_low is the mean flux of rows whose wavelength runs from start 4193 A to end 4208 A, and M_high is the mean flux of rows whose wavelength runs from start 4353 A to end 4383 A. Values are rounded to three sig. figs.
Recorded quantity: 15.0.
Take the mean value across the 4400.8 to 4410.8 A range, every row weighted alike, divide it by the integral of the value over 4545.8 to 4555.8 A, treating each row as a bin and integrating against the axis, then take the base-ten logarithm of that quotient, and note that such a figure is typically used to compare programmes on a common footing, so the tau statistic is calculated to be -1.08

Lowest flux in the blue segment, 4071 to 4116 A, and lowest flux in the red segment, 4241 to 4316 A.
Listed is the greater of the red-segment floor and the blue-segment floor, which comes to 5.5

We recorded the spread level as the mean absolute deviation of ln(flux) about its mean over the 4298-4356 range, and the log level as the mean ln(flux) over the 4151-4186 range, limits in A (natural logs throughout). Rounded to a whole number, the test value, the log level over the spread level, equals 11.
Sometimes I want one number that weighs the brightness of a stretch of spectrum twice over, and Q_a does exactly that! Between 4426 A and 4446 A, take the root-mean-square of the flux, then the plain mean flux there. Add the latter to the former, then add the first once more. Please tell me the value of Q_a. 24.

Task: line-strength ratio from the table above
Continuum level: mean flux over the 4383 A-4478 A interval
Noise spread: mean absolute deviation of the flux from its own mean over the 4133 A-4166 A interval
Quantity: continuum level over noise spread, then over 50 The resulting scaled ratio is 0.31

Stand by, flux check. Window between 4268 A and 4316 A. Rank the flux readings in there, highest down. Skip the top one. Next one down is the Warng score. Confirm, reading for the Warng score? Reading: 7.36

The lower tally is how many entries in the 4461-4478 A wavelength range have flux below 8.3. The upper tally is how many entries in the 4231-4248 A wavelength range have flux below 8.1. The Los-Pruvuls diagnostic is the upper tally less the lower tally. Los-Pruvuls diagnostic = 4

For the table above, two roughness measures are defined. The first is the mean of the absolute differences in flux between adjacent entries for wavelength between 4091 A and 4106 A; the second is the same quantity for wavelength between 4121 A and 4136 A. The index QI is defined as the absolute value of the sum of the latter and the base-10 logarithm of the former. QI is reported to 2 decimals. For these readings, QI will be 0.67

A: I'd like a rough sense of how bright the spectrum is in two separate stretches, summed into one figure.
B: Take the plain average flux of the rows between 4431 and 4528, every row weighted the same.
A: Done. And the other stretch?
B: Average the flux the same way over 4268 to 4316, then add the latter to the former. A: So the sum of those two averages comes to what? 14.7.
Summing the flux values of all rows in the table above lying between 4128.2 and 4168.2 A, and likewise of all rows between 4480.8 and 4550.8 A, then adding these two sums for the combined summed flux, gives 361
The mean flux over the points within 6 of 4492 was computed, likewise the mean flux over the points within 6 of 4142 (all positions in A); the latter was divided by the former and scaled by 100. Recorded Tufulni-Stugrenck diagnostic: 90.3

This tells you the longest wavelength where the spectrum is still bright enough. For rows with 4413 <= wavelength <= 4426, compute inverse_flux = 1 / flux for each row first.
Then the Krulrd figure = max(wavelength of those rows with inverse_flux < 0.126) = 4424.5 A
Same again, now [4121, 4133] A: 4122.0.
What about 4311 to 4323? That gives 4322.0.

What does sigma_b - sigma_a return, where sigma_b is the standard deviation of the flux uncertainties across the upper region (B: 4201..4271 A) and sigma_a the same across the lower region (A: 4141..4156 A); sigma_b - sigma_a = 0.003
